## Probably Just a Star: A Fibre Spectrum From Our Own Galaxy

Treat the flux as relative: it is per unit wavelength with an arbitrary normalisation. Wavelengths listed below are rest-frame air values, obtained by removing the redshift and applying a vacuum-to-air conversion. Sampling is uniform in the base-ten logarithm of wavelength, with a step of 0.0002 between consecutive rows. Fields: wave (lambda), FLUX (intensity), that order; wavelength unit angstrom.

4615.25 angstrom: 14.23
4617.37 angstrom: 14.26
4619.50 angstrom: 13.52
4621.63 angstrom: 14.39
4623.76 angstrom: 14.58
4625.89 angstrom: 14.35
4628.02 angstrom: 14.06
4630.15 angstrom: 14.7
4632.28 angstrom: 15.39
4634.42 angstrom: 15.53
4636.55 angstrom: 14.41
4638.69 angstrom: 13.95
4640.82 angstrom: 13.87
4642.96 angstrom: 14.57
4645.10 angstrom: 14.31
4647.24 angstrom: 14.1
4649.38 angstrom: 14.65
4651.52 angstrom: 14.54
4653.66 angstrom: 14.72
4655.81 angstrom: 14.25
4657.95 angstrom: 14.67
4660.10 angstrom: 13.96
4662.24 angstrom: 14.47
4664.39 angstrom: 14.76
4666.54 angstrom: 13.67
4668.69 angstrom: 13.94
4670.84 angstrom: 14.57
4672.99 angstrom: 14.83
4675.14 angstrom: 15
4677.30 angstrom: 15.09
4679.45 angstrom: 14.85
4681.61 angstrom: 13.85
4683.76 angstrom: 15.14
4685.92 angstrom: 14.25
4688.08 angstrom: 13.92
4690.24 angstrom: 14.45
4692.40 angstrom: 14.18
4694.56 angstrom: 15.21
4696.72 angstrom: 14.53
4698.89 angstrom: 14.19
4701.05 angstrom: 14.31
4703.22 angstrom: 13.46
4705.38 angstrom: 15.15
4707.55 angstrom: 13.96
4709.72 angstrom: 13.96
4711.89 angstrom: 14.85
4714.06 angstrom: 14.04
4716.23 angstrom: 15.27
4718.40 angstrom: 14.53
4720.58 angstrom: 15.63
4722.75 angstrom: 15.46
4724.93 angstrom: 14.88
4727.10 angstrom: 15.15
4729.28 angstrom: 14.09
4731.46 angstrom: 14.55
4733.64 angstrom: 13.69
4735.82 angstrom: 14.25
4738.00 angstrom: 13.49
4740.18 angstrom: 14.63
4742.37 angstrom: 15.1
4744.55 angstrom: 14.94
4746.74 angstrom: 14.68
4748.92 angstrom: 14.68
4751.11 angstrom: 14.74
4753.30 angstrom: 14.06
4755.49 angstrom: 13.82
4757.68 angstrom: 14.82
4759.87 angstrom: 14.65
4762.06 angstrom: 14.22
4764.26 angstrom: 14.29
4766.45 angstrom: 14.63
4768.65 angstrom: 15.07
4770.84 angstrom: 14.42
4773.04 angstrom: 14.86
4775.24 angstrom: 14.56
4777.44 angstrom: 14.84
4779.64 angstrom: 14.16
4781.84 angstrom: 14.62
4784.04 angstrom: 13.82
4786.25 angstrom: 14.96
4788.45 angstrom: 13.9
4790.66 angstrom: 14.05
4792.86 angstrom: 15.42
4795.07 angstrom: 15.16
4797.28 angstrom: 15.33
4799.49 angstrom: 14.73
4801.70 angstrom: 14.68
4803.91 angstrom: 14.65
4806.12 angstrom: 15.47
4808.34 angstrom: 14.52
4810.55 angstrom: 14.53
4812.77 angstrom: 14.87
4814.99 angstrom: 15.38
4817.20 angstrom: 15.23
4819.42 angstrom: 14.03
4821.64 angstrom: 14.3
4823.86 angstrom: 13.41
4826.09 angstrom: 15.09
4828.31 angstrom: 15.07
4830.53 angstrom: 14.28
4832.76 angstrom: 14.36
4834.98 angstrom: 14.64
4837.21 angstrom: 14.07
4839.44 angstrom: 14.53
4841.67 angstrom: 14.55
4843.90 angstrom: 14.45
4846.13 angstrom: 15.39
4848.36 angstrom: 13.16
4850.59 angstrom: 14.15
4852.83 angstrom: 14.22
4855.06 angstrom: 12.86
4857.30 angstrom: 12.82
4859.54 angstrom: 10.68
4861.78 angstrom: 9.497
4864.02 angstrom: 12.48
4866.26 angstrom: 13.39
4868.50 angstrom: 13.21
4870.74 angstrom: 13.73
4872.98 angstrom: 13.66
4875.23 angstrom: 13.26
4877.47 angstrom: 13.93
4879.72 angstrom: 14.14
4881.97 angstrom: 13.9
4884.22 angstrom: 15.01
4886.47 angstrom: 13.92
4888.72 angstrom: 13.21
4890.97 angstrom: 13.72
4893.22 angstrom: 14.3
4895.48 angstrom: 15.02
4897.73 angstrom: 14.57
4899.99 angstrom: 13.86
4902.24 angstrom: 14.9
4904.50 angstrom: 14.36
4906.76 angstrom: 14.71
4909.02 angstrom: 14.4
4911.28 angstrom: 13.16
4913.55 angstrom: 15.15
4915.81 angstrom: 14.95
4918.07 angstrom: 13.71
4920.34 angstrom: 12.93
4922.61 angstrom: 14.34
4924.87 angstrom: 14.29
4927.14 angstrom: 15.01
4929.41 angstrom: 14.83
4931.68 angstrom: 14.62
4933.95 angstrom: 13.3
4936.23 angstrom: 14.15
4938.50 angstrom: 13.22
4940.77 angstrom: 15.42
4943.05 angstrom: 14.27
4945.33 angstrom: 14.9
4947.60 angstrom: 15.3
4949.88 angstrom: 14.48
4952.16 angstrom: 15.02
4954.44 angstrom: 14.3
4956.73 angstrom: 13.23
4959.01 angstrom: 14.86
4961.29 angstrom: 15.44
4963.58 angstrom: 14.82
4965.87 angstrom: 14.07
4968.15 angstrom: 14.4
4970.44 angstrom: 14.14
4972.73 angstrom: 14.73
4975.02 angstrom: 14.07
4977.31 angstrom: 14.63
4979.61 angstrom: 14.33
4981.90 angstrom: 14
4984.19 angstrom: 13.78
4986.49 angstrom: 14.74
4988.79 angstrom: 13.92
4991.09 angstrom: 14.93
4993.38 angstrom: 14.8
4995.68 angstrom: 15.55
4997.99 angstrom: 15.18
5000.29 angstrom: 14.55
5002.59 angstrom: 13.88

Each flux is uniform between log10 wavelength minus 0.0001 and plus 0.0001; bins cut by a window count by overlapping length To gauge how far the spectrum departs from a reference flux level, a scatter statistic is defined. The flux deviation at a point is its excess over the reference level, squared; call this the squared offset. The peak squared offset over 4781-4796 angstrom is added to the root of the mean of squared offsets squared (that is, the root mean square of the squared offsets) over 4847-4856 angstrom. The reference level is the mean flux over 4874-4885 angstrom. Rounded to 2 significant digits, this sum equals 2.7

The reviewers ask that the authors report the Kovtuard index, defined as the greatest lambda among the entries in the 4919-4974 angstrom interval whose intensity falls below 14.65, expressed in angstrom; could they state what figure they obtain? 4970.44 angstrom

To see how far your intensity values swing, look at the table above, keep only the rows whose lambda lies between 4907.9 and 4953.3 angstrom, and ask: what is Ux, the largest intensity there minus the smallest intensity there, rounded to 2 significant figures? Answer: 2.5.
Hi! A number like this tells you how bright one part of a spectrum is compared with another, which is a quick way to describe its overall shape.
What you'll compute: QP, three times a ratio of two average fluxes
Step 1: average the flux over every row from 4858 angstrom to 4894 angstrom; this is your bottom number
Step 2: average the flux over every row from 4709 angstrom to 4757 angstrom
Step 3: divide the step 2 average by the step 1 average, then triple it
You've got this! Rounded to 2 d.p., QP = 3.30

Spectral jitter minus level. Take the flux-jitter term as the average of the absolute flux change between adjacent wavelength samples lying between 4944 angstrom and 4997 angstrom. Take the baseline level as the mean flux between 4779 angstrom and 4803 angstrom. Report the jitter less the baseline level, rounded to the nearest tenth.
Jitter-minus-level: -14.0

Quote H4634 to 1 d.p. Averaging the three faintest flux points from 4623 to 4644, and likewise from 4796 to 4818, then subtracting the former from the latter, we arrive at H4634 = 0.6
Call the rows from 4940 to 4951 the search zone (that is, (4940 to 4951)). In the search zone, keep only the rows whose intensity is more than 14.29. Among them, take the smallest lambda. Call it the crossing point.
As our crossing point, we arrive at 4940.77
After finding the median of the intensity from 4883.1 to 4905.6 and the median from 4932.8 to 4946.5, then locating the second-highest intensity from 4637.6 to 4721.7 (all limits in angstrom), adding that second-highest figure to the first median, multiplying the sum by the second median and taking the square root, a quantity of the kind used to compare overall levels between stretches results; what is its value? 20.5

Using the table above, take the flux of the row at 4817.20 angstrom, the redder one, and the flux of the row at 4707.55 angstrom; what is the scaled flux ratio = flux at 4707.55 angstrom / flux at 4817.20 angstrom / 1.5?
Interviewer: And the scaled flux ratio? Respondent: 0.61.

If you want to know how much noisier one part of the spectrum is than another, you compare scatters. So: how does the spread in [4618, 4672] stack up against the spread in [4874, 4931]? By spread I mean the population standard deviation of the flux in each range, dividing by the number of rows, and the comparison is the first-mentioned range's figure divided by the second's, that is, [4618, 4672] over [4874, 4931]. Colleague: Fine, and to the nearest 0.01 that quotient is 0.72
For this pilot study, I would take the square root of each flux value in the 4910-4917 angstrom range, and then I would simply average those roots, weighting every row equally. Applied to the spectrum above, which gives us 3.80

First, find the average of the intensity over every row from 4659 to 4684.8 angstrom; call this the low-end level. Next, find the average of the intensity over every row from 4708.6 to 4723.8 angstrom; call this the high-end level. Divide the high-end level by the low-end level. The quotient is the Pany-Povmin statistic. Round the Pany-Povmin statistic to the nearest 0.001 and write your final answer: 1.021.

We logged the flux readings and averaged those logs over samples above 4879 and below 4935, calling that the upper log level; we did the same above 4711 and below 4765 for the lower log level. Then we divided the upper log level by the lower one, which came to 0.99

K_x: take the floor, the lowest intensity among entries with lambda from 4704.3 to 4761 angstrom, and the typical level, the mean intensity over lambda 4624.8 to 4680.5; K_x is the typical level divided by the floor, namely 1.08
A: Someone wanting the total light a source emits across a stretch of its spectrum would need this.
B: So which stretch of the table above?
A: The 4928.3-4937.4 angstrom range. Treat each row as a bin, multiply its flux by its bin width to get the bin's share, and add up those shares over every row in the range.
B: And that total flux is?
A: 129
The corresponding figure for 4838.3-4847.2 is 131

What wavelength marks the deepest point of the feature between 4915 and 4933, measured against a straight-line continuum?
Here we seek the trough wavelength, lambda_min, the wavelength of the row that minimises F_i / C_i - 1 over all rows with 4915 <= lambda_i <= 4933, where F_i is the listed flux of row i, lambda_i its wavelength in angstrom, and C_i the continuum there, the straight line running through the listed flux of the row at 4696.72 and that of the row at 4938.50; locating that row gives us 4920.34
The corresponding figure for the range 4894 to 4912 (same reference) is 4911.28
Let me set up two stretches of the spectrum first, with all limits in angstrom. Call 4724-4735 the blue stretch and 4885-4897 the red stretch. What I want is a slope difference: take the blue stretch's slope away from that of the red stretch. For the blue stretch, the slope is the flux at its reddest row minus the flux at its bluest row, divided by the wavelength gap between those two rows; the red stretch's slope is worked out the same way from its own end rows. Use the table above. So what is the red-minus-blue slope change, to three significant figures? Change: 0.259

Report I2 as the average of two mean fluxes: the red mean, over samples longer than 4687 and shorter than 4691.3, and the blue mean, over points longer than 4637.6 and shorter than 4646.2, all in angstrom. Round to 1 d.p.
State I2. 14.2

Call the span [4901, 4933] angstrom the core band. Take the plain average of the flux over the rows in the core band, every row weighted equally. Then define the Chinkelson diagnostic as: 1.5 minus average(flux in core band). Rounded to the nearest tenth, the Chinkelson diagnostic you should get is -12.9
